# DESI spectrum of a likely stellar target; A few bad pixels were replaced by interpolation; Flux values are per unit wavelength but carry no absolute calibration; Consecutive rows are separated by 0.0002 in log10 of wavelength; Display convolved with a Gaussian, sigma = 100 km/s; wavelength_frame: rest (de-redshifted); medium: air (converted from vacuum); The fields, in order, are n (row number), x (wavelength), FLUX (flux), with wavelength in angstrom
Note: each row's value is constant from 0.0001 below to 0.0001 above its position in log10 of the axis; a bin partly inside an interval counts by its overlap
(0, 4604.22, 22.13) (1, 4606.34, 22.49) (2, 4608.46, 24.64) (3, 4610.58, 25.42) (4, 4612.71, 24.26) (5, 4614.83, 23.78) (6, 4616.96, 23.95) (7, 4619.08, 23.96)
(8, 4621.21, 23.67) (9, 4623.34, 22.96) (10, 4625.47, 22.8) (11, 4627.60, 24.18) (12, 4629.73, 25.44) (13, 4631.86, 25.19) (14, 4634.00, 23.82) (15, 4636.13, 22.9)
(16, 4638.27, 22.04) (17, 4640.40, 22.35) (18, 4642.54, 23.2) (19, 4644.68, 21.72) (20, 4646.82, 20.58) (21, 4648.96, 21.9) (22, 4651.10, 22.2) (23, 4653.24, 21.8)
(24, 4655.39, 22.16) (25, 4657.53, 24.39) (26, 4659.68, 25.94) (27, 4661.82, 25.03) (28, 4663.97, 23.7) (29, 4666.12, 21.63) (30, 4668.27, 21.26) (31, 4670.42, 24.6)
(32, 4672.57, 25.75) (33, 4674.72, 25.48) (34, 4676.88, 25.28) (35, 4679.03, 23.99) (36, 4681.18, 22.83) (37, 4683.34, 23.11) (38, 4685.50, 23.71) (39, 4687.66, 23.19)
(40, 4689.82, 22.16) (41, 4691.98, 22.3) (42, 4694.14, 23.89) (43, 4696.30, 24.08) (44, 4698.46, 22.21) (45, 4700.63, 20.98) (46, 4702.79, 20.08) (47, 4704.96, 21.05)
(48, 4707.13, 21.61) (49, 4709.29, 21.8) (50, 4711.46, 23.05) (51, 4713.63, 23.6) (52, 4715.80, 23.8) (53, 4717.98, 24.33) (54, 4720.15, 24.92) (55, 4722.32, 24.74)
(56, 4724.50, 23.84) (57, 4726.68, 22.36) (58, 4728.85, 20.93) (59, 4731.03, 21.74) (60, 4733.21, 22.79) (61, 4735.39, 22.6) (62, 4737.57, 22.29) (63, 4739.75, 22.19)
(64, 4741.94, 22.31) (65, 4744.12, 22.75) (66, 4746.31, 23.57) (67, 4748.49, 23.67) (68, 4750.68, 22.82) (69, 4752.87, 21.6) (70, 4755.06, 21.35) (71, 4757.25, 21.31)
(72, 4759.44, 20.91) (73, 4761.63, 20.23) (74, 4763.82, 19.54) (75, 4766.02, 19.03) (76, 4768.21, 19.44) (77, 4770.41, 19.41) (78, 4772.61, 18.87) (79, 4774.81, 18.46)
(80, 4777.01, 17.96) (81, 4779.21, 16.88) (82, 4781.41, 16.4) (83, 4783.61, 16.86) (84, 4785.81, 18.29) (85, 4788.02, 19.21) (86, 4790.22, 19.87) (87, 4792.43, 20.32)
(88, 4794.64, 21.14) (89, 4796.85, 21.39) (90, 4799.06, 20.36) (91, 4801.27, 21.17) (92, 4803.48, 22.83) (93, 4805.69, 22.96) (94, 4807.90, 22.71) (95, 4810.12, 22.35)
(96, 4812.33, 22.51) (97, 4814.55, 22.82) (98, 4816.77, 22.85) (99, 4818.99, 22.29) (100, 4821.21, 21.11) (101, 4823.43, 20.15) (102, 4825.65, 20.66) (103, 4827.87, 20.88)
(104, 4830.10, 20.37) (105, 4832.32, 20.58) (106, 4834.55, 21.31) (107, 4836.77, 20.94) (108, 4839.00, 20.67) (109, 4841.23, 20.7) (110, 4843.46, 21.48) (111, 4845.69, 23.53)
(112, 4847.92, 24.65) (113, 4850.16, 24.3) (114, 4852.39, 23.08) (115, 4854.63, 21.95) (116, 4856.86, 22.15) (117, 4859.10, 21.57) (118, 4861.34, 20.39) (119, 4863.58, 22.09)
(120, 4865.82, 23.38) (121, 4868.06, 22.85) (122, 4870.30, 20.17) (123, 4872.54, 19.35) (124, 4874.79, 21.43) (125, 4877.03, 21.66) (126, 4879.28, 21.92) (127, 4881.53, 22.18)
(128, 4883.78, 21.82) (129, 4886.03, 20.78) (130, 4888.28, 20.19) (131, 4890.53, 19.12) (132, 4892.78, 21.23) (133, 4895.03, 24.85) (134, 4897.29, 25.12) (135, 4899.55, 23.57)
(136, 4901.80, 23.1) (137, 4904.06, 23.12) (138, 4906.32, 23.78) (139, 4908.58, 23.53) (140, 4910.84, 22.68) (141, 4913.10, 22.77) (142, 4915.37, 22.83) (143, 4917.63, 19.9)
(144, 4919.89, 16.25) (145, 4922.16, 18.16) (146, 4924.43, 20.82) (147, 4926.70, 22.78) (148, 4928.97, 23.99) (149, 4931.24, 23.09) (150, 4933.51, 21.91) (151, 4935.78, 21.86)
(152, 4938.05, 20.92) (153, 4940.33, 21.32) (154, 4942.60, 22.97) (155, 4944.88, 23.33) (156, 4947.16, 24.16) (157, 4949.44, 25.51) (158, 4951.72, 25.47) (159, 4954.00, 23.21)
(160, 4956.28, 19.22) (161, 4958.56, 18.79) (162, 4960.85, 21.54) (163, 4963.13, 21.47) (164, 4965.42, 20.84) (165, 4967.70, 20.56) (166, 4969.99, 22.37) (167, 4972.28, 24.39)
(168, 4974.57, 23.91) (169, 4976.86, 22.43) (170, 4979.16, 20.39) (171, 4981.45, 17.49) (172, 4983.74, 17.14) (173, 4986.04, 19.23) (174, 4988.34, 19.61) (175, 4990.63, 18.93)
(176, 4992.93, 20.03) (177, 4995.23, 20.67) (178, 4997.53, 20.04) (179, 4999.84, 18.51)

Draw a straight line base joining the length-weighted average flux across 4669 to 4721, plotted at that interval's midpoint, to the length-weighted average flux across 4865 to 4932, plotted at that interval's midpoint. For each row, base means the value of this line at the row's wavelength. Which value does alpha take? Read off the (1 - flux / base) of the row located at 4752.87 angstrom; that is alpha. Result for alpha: 0.05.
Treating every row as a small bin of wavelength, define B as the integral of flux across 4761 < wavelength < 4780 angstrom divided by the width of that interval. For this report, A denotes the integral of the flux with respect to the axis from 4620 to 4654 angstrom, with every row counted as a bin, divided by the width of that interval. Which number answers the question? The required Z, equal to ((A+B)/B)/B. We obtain 0.117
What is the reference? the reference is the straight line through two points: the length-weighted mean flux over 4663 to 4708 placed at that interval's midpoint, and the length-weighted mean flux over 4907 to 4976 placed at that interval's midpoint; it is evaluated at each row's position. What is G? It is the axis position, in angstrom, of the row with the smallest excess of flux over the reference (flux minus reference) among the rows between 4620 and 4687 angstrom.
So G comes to 4646.82 angstrom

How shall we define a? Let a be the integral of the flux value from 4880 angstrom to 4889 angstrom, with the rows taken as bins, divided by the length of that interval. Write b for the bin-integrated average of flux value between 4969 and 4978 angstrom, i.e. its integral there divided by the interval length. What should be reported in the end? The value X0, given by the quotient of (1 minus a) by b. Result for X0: -0.87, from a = 21.3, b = 23.3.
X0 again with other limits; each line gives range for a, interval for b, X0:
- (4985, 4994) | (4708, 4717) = -0.80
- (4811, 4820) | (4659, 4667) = -0.90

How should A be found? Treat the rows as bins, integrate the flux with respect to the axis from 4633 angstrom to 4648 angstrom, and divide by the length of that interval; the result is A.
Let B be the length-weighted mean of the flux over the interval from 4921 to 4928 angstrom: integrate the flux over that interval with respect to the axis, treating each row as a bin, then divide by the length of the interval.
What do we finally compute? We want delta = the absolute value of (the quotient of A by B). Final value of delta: 1.08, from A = 22.4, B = 20.6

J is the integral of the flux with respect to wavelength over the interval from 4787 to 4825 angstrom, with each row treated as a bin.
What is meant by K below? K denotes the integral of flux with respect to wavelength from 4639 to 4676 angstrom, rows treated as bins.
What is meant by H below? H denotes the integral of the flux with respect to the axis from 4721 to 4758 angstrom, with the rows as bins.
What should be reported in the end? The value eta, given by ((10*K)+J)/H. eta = 11.3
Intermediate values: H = 834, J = 818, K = 857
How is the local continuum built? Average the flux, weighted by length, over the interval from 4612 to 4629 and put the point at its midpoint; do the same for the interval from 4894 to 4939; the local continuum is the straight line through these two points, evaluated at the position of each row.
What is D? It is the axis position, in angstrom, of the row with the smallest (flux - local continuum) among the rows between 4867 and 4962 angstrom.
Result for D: 4919.89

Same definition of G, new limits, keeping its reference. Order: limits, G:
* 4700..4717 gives 4702.79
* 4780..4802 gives 4781.41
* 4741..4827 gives 4781.41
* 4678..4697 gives 4689.82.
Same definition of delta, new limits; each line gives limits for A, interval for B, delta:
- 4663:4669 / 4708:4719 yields 0.95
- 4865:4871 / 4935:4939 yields 1.04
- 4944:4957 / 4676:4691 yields 1.01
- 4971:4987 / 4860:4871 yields 0.95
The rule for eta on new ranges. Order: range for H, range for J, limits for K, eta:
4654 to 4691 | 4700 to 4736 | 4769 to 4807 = 9.4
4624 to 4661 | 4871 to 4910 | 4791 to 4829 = 10.6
